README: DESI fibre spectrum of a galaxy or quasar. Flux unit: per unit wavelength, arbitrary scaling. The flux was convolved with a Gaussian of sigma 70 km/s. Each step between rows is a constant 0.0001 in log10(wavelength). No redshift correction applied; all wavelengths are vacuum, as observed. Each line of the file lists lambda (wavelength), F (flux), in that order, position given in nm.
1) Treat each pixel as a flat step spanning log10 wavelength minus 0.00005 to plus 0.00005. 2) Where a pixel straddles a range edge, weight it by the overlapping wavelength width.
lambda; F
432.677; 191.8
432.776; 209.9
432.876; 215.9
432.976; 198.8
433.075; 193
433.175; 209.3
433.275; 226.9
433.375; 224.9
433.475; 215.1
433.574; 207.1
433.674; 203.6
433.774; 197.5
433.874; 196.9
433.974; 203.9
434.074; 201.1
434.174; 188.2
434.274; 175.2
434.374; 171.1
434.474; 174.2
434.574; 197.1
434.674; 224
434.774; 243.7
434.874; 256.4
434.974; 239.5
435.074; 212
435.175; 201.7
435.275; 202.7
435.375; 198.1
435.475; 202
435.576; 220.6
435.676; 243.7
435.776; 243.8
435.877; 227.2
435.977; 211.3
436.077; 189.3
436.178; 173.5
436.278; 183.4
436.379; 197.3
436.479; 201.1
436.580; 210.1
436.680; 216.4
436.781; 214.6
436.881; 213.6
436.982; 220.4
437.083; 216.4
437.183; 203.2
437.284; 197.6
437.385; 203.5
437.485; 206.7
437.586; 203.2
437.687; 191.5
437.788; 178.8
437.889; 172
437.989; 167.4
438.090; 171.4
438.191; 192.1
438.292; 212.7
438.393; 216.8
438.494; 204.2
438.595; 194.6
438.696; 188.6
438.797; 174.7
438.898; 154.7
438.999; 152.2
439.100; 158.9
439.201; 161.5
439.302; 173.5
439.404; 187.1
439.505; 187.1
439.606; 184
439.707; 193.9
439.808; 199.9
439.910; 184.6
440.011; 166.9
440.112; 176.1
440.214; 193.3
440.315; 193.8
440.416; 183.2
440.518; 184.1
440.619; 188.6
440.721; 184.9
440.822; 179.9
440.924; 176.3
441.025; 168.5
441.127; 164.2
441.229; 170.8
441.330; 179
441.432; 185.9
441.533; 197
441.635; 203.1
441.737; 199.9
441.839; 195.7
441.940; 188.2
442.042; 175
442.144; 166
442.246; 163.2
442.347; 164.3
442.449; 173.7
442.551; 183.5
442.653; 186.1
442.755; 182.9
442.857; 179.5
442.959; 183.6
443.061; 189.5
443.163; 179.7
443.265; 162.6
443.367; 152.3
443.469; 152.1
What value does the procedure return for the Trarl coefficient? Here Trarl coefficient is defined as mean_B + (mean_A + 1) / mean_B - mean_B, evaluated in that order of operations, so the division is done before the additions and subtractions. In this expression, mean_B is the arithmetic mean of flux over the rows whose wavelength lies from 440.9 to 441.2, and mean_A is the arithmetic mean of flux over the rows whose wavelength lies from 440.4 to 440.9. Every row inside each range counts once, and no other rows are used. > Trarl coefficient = 1.09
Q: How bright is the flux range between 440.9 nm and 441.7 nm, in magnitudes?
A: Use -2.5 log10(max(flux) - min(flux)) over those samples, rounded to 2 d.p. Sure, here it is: -3.97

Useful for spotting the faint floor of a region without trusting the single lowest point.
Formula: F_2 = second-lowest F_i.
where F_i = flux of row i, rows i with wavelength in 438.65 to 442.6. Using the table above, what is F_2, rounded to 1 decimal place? 154.7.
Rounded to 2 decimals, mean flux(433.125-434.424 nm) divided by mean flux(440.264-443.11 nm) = 1.11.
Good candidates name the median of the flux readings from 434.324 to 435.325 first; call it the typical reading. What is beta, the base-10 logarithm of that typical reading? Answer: 2.32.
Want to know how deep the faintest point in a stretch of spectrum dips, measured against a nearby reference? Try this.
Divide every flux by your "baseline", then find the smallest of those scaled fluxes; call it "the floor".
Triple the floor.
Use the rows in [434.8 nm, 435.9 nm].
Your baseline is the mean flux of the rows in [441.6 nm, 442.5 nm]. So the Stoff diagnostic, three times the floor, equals 3.3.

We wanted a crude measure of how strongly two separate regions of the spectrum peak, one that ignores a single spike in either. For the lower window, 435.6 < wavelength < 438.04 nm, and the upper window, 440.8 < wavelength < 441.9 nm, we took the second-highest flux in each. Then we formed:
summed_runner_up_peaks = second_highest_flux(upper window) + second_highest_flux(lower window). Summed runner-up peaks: 444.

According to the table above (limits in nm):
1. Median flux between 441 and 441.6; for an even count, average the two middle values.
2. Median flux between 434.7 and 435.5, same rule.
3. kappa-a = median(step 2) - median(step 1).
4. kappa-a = 32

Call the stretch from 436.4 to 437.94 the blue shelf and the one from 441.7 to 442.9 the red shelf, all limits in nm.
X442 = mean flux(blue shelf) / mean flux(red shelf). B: 1.13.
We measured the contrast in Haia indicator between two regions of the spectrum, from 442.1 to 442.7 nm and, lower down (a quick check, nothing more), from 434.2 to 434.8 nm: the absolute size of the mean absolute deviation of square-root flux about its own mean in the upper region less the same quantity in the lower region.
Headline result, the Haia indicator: 0.54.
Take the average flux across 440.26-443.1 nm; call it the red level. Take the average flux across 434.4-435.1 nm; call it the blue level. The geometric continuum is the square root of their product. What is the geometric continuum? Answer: 200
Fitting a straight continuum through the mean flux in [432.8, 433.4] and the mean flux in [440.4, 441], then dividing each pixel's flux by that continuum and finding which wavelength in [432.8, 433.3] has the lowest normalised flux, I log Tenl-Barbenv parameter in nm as 433.075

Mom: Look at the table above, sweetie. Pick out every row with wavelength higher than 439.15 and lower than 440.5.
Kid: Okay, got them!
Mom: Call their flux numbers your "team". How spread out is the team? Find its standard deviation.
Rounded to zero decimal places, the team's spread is 11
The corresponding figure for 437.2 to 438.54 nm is 16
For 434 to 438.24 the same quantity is 22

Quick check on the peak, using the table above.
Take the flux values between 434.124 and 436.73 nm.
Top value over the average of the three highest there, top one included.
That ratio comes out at 1.03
